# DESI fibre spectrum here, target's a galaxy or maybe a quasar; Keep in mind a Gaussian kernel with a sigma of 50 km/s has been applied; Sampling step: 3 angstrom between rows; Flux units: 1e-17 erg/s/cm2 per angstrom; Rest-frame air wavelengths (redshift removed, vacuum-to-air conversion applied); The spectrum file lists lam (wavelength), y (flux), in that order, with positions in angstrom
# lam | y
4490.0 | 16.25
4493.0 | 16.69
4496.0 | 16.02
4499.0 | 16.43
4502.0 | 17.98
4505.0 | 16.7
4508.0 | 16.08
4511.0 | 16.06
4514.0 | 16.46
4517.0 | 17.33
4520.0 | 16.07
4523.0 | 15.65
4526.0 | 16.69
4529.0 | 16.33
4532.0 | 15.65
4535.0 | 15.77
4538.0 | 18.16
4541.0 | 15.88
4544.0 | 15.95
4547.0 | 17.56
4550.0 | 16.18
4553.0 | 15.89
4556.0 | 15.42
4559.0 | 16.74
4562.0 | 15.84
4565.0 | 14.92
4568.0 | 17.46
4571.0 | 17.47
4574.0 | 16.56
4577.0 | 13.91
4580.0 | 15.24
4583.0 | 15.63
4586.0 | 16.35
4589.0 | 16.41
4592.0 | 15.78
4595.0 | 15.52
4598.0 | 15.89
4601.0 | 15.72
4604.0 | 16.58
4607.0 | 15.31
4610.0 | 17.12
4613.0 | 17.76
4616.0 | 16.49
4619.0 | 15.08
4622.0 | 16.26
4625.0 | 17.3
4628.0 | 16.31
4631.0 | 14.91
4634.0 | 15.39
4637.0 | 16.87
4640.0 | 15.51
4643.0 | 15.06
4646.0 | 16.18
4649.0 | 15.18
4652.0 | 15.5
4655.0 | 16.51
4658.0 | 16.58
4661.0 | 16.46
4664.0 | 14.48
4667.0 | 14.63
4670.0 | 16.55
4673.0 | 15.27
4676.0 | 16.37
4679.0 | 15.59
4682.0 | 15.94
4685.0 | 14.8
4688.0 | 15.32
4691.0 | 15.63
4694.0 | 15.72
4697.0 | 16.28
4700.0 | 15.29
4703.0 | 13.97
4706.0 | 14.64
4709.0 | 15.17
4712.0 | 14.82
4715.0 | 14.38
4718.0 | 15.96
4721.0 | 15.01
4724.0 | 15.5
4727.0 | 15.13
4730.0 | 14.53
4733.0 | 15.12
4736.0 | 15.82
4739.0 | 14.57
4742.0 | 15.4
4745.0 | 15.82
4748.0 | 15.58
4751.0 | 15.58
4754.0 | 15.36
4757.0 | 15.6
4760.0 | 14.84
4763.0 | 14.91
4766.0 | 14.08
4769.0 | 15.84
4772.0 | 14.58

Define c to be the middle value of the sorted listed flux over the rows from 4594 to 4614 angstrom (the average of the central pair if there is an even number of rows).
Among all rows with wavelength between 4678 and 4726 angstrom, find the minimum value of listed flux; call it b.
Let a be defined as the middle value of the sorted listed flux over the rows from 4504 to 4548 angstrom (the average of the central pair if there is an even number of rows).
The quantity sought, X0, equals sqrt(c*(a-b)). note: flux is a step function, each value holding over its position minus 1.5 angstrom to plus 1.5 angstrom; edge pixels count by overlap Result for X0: 5.8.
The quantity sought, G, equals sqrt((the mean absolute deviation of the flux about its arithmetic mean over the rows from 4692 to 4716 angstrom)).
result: 0.76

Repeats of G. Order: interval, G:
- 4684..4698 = 0.63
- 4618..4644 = 0.86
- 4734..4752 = 0.56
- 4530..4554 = 0.86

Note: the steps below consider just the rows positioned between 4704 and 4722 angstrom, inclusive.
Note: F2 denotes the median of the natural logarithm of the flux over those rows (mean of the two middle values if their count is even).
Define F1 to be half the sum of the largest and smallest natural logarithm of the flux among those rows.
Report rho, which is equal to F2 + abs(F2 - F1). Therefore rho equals 2.72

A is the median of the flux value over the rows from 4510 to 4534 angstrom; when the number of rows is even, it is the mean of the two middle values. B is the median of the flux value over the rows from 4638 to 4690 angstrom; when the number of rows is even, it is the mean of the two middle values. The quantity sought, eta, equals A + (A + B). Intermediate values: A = 16.2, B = 15.5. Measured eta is 47.9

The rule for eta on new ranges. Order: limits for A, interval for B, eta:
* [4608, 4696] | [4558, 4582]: 47.6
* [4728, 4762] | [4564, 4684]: 46.7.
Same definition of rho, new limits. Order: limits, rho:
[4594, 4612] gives 2.78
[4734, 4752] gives 2.77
